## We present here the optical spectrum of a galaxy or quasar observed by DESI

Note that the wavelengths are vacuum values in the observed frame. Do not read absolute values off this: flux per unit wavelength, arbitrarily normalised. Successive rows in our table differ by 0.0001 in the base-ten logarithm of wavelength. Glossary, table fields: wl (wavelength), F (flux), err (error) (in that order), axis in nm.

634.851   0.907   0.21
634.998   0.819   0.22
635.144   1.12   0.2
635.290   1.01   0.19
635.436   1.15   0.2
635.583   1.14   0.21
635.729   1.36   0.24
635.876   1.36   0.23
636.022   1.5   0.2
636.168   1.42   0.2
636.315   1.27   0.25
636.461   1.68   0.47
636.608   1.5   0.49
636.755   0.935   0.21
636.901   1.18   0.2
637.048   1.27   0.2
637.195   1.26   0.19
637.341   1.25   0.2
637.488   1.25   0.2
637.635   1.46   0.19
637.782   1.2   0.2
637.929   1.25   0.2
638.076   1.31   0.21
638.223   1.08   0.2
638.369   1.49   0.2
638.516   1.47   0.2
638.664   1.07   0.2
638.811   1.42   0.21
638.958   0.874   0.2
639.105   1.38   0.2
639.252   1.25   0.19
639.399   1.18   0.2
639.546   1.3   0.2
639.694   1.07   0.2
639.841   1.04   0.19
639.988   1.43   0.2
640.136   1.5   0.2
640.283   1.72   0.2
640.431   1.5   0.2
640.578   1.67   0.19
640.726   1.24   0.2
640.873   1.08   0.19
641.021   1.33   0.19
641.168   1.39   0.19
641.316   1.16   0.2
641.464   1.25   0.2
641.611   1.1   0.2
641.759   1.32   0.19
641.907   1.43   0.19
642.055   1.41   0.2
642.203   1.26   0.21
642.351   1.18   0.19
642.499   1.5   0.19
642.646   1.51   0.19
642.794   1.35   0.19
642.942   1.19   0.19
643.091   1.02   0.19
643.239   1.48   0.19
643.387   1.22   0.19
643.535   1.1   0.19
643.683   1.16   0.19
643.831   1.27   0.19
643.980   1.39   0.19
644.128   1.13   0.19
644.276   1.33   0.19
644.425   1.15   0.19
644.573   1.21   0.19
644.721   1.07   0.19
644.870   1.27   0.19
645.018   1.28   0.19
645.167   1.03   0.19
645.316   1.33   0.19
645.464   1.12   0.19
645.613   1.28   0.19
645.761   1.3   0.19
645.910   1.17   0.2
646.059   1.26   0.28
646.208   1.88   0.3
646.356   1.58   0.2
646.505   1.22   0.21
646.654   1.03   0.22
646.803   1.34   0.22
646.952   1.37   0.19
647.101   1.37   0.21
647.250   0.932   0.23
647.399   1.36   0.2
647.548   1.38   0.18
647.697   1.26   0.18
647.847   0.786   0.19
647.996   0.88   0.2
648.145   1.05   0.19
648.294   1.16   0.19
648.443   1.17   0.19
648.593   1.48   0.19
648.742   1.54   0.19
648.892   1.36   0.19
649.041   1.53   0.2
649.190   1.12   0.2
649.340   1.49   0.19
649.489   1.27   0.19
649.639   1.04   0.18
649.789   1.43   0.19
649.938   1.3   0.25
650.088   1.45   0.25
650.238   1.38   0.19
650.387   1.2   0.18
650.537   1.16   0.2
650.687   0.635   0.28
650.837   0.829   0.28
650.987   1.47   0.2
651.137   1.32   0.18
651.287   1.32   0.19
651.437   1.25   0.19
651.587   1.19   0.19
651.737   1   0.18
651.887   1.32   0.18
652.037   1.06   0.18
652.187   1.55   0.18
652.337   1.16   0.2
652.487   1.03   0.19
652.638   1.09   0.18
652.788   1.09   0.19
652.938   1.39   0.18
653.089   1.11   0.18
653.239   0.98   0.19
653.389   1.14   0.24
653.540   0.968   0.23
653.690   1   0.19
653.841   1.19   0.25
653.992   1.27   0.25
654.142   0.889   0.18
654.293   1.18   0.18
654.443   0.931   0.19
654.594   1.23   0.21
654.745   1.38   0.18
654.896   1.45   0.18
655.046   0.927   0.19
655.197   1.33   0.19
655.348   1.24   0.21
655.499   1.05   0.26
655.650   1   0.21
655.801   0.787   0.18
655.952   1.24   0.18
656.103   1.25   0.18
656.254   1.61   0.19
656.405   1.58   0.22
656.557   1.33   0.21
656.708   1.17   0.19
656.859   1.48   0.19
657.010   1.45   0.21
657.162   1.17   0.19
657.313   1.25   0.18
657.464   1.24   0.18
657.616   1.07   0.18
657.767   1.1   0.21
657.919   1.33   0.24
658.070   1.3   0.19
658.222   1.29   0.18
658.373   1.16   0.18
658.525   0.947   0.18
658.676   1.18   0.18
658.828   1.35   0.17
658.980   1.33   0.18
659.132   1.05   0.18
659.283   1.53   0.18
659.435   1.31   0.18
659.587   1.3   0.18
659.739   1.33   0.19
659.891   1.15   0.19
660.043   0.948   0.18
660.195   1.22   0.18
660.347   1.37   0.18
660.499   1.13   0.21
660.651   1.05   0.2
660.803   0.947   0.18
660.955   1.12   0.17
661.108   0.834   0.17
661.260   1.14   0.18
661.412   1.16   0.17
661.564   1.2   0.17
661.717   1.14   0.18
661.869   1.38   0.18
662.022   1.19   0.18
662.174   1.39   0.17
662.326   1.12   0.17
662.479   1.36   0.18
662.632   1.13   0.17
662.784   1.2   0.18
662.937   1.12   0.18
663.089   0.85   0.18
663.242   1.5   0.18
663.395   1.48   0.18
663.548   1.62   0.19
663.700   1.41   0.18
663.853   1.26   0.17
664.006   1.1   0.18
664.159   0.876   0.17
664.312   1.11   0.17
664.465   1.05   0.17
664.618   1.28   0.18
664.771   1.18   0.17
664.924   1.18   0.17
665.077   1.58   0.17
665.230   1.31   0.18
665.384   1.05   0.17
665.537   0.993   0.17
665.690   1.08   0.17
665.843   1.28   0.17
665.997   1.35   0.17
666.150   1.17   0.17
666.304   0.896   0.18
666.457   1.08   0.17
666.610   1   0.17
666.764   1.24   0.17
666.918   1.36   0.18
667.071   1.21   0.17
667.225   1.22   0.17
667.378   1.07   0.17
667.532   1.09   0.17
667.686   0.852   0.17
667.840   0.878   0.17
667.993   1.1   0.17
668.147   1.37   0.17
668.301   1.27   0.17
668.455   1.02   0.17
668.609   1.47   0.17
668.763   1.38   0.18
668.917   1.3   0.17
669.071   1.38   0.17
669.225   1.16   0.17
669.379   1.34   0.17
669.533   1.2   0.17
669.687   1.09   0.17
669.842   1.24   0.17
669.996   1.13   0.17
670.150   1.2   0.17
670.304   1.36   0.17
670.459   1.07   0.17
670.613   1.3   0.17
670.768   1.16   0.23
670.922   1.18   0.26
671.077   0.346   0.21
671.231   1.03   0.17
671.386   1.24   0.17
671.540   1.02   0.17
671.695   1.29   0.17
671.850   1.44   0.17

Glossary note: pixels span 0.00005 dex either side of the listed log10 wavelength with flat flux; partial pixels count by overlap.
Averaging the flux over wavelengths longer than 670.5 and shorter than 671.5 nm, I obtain 1.043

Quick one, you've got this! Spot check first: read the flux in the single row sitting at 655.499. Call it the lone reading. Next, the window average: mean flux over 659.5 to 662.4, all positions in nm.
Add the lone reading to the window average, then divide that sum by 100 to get 0.0221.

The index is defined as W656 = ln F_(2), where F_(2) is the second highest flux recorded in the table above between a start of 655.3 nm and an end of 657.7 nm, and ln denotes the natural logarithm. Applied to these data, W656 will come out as 0.46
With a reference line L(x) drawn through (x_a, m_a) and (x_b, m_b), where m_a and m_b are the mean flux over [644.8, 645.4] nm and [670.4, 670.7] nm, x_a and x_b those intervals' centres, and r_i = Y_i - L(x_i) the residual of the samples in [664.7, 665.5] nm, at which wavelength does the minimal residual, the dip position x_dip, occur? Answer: 665.384 nm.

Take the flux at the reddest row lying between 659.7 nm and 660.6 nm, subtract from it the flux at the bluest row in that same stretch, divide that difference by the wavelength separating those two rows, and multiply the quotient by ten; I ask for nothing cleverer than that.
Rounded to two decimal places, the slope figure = -2.63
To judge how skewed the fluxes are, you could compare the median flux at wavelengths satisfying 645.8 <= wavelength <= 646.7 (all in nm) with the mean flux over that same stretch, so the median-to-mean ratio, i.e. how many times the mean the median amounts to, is 0.91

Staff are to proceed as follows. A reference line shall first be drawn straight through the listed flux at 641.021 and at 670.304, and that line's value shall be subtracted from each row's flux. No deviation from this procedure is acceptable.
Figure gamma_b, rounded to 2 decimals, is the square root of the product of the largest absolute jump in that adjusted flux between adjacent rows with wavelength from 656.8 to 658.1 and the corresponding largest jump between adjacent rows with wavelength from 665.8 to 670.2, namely 0.36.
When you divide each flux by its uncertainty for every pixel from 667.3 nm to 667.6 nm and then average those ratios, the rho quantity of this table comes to 6.4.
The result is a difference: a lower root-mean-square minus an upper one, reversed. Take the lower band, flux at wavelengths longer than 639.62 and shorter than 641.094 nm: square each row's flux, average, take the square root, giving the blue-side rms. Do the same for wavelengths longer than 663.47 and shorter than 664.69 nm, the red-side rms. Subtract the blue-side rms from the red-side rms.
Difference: -0.15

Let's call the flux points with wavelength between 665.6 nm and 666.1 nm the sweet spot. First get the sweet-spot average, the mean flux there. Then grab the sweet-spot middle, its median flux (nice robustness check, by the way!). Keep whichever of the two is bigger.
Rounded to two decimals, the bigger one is 1.28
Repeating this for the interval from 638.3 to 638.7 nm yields 1.47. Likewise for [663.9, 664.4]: 1.10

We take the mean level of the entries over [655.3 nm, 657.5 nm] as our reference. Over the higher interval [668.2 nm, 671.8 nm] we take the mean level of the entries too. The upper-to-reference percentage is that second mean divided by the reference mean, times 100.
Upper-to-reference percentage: 94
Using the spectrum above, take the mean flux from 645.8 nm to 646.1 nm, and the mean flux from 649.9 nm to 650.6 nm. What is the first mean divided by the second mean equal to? 0.94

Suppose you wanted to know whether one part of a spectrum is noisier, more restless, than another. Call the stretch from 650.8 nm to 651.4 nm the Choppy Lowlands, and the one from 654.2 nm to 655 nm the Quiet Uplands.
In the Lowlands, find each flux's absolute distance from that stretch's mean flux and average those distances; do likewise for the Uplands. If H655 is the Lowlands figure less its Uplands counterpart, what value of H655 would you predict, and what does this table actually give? 0.06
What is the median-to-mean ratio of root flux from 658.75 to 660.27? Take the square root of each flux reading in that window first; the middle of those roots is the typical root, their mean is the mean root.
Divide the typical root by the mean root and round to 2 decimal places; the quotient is 1.02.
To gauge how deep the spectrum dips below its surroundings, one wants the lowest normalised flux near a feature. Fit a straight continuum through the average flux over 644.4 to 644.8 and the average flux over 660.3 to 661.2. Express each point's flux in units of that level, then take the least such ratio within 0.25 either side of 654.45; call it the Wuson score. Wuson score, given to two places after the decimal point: 0.85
